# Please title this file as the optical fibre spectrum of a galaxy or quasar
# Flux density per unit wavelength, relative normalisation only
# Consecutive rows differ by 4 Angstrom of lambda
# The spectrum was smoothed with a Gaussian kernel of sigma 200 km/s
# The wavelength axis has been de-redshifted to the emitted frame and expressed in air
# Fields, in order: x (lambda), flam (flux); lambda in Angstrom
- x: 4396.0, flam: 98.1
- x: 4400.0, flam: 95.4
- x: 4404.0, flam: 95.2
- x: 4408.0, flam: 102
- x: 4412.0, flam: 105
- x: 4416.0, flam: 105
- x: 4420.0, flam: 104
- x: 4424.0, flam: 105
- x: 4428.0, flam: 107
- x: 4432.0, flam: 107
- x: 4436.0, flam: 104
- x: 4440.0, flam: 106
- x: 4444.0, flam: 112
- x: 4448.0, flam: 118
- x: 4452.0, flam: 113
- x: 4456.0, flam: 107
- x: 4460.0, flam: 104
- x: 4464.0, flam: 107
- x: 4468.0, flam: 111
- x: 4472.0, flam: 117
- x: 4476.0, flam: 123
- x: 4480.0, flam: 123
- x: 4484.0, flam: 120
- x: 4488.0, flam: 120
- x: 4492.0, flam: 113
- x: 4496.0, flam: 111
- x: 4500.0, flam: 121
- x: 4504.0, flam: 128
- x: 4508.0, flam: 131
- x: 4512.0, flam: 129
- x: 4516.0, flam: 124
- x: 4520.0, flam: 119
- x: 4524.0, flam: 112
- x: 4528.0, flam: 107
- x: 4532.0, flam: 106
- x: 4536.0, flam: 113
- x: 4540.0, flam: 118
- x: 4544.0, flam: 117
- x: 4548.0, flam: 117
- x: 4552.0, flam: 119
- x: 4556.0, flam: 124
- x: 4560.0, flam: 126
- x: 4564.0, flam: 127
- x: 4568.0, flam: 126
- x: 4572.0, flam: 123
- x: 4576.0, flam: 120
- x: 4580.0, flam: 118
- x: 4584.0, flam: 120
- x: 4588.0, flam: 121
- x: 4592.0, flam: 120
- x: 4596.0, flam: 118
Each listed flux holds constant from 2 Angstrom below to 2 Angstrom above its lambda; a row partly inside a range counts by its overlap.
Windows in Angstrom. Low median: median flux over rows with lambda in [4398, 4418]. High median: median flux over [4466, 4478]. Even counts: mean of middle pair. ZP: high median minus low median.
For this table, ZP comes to 15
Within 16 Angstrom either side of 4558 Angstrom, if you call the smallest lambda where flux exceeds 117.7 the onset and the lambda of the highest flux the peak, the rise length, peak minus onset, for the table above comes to 12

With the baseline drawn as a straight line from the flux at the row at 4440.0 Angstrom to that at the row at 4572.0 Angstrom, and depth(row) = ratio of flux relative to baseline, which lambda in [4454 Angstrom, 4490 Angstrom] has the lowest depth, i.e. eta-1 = 4460.0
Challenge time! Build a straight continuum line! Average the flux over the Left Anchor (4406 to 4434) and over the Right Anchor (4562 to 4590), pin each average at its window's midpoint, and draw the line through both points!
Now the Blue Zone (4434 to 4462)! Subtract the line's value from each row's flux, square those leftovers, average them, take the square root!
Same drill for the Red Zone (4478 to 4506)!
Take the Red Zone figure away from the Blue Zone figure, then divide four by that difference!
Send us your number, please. -1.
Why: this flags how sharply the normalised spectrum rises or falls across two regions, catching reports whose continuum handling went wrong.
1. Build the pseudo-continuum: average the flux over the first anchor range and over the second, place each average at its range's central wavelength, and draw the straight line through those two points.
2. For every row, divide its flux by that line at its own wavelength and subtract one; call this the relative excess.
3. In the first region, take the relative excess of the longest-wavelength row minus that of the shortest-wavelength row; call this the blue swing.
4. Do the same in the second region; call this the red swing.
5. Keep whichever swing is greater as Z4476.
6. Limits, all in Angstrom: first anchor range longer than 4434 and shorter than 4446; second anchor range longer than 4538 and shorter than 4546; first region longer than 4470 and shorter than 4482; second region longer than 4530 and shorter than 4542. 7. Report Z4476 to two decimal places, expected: 0.10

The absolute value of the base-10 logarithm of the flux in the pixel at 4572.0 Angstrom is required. 2.09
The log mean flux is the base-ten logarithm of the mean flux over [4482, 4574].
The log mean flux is 2.08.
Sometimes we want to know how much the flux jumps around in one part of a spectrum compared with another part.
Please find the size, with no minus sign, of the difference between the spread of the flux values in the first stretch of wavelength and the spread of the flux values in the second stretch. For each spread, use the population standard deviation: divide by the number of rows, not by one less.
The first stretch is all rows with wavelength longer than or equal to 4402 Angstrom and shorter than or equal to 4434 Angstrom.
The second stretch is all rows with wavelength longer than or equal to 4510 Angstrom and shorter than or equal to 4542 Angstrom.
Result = 3.9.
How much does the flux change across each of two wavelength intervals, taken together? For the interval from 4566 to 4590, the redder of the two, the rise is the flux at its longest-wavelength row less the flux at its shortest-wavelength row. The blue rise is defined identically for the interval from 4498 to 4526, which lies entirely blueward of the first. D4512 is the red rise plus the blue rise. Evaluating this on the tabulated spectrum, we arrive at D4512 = -14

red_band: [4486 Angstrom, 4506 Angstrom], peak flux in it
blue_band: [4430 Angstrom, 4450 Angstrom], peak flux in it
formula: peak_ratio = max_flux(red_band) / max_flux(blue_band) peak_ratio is 1.08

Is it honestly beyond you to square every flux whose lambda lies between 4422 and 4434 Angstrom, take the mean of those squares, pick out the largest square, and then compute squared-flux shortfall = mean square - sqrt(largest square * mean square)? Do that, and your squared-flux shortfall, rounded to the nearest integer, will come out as -70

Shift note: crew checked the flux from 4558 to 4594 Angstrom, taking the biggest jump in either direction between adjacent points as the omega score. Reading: 3.0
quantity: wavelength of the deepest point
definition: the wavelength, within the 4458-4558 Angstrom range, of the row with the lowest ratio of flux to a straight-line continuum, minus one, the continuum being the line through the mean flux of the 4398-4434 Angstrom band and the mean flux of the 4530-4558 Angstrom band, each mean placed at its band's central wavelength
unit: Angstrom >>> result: 4532.0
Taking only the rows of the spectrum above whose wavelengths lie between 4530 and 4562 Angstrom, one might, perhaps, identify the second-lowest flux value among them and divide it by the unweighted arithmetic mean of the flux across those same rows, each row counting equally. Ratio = 0.962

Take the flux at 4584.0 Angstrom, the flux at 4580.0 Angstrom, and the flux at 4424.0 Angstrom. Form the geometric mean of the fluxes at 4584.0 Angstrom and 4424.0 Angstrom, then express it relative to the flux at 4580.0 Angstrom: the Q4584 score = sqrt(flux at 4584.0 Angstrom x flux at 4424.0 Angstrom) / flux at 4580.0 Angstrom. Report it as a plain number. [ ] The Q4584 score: 0.95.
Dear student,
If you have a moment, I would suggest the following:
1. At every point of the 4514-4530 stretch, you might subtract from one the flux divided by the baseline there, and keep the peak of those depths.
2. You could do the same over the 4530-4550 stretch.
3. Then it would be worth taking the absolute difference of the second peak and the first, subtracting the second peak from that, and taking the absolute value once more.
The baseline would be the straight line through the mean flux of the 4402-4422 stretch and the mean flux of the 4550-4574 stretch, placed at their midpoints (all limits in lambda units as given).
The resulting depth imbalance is 0.102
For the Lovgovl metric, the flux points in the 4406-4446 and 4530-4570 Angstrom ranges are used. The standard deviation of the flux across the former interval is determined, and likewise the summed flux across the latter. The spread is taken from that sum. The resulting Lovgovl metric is 1190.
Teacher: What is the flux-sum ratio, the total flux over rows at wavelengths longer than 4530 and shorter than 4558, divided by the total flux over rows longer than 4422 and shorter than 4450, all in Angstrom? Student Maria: 1.072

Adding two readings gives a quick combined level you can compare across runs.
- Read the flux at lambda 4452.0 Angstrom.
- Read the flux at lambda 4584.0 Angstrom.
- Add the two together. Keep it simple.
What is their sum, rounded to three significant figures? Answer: 233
